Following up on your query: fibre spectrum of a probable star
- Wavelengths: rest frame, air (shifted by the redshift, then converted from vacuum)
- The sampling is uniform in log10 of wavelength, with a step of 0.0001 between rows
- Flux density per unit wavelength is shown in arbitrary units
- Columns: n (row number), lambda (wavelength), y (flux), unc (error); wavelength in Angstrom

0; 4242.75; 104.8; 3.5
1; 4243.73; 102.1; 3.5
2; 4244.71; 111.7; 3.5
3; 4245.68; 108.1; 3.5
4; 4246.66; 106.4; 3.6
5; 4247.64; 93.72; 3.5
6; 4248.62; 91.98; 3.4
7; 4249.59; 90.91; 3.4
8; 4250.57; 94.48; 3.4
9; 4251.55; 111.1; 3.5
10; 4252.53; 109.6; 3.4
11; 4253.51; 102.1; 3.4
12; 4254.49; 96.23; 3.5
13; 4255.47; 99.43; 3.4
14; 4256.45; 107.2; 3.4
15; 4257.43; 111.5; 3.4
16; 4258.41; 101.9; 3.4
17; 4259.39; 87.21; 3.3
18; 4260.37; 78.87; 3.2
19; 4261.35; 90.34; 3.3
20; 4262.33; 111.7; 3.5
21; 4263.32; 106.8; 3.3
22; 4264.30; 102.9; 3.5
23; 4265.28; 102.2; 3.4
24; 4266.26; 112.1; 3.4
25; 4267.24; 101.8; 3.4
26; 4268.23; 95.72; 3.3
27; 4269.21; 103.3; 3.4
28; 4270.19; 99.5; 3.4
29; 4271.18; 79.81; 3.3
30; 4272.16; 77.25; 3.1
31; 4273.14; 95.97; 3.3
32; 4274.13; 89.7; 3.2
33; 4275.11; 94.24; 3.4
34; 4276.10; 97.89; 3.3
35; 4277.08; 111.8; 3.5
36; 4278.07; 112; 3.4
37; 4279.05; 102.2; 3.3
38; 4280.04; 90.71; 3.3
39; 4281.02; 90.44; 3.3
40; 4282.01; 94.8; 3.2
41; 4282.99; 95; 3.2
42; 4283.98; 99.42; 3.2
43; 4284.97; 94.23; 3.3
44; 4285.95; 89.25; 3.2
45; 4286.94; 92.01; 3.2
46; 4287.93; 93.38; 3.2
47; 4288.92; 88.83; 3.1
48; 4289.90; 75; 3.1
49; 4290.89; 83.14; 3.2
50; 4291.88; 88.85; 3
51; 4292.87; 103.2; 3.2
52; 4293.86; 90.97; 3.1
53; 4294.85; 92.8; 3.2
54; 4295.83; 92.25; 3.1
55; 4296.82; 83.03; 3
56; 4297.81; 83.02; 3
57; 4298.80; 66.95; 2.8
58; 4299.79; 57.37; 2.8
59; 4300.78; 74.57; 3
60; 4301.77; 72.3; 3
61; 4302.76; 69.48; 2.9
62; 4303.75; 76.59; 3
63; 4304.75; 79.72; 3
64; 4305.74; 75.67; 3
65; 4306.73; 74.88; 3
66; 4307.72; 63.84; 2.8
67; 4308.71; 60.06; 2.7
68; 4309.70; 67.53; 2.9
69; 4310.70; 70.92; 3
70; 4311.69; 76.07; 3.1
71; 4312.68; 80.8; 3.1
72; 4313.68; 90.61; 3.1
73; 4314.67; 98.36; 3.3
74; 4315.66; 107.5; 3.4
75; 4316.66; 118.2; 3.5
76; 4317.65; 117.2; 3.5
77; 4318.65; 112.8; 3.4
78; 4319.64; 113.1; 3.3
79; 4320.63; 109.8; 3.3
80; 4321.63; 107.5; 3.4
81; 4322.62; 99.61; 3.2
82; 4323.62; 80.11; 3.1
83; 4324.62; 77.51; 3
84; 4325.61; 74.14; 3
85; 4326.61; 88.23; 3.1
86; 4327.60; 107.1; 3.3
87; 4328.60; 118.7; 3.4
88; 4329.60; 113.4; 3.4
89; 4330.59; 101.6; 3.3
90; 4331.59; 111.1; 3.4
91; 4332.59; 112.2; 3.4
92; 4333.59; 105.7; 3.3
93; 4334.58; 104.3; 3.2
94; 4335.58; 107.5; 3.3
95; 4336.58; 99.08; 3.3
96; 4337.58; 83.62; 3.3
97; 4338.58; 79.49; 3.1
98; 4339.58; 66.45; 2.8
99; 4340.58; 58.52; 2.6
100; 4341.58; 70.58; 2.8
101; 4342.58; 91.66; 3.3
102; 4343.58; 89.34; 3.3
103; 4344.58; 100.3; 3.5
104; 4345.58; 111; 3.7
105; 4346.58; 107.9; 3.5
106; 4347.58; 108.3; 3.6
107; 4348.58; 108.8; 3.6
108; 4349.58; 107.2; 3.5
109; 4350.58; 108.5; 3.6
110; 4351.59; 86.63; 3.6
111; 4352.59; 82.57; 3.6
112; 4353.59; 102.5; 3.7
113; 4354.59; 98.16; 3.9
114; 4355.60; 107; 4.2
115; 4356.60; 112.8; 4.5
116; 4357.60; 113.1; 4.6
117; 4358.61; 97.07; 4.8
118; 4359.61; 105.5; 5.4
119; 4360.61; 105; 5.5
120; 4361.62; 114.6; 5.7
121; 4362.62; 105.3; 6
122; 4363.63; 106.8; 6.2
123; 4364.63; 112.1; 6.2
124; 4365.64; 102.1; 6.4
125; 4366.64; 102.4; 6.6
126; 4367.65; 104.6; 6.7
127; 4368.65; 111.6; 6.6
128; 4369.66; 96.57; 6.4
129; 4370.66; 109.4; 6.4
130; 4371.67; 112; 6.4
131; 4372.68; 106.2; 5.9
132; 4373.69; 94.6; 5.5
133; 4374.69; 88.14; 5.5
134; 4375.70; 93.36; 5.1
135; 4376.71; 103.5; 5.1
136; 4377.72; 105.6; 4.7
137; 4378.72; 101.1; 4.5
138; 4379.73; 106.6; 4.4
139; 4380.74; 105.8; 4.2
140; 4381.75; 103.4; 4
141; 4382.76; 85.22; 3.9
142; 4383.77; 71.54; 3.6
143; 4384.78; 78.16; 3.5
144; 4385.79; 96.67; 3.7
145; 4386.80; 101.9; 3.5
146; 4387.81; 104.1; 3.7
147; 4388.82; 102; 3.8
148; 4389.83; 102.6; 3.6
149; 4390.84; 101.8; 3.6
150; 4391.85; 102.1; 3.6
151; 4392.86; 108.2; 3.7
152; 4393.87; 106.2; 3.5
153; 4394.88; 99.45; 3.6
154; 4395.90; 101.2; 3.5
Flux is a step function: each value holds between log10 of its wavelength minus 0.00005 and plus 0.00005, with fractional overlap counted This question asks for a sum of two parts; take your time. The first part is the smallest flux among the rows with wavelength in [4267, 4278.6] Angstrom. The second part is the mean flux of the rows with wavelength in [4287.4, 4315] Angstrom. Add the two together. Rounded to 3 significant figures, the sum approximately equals 157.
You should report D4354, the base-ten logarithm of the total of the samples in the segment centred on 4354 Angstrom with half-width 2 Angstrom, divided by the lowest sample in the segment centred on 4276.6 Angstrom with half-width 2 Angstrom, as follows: 0.62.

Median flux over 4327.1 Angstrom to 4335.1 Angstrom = 109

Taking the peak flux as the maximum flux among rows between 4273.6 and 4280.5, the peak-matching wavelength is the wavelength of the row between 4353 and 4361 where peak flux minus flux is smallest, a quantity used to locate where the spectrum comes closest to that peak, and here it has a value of 4357.60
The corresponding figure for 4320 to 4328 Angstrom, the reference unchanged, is 4320.63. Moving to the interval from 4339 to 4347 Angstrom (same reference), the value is 4345.58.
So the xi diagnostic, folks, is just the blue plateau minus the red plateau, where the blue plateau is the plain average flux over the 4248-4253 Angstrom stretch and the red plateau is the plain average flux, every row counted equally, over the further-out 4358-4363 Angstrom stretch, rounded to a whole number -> -6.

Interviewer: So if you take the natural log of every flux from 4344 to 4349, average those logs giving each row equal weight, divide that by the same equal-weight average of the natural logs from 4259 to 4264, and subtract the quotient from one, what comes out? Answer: -0.03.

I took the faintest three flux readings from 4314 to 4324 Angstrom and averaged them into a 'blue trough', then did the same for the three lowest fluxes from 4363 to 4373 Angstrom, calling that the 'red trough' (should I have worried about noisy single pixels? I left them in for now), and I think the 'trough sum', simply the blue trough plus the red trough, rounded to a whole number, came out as 193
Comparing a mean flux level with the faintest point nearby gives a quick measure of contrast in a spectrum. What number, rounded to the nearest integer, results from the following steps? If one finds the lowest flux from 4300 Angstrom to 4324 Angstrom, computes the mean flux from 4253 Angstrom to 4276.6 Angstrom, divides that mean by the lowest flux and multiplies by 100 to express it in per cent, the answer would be 163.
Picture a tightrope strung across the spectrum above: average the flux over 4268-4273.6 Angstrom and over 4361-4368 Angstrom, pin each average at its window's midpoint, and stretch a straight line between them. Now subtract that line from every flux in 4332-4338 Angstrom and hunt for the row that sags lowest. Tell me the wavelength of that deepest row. 4337.58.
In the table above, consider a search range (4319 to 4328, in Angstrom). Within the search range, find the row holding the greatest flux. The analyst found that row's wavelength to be 4319.64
